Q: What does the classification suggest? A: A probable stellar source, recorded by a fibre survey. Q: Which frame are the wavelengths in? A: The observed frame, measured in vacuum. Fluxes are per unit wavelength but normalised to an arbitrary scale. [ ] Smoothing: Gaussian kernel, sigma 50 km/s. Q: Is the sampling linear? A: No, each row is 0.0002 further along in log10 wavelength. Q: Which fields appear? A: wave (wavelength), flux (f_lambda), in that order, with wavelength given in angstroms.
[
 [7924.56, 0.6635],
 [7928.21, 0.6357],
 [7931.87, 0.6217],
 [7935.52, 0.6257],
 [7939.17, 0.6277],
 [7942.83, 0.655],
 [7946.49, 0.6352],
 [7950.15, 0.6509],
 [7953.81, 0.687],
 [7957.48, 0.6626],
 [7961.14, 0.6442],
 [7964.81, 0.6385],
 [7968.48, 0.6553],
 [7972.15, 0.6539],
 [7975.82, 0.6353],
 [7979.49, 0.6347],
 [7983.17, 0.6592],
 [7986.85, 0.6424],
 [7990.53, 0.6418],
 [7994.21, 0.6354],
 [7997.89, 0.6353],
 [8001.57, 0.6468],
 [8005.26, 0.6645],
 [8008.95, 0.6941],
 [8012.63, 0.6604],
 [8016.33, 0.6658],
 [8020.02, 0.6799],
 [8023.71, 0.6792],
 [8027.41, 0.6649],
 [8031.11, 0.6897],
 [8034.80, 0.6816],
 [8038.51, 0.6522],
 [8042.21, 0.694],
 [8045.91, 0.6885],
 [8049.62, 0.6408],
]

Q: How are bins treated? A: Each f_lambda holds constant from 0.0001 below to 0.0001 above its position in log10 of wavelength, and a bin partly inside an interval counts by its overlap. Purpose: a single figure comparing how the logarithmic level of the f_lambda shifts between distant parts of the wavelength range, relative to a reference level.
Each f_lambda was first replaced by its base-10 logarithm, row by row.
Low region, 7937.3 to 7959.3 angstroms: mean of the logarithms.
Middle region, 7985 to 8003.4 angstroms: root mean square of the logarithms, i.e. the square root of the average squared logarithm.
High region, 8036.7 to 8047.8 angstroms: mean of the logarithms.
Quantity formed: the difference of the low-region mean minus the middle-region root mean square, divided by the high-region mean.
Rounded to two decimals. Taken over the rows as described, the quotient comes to 2.24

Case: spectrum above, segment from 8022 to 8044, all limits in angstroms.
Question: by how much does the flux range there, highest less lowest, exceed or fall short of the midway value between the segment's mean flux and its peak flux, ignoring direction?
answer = 0.644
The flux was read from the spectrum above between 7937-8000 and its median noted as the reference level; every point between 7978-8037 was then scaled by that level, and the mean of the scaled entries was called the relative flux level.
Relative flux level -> 1.03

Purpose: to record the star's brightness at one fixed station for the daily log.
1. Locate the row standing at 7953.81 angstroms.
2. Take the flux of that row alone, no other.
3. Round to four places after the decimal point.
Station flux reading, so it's 0.6870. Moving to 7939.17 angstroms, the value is 0.6277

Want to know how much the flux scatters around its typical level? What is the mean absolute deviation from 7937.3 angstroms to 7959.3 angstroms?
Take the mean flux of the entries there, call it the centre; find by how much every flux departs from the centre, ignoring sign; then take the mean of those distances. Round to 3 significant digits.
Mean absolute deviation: 0.0151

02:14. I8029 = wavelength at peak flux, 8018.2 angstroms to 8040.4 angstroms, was 8031.11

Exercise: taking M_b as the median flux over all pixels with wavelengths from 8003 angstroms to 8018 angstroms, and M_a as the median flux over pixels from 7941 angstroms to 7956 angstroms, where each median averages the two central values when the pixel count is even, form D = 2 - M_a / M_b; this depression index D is 1.02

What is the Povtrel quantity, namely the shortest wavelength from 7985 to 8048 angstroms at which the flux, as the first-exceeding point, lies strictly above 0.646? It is 8001.57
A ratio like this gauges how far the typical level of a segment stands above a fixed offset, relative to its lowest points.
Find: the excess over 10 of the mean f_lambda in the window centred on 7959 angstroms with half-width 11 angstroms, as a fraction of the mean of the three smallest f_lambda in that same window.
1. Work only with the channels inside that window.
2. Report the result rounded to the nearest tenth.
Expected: -14.5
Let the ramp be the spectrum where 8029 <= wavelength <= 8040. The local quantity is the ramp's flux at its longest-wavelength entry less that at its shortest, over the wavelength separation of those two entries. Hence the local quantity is -0.0051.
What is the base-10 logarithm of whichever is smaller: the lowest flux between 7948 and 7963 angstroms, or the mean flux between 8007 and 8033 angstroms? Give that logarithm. -0.191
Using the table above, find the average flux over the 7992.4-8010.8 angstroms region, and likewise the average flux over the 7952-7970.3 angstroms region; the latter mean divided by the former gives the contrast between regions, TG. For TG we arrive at 1.00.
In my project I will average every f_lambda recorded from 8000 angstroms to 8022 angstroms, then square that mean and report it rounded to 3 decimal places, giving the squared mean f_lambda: 0.447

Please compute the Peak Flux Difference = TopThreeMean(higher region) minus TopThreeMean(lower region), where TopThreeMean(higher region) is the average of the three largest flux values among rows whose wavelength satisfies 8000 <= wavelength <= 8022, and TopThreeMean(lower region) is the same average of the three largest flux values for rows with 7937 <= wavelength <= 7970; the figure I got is 0.01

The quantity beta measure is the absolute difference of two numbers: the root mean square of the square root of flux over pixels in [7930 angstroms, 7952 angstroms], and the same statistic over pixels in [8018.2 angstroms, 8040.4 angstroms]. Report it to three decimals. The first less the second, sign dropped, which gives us 0.024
